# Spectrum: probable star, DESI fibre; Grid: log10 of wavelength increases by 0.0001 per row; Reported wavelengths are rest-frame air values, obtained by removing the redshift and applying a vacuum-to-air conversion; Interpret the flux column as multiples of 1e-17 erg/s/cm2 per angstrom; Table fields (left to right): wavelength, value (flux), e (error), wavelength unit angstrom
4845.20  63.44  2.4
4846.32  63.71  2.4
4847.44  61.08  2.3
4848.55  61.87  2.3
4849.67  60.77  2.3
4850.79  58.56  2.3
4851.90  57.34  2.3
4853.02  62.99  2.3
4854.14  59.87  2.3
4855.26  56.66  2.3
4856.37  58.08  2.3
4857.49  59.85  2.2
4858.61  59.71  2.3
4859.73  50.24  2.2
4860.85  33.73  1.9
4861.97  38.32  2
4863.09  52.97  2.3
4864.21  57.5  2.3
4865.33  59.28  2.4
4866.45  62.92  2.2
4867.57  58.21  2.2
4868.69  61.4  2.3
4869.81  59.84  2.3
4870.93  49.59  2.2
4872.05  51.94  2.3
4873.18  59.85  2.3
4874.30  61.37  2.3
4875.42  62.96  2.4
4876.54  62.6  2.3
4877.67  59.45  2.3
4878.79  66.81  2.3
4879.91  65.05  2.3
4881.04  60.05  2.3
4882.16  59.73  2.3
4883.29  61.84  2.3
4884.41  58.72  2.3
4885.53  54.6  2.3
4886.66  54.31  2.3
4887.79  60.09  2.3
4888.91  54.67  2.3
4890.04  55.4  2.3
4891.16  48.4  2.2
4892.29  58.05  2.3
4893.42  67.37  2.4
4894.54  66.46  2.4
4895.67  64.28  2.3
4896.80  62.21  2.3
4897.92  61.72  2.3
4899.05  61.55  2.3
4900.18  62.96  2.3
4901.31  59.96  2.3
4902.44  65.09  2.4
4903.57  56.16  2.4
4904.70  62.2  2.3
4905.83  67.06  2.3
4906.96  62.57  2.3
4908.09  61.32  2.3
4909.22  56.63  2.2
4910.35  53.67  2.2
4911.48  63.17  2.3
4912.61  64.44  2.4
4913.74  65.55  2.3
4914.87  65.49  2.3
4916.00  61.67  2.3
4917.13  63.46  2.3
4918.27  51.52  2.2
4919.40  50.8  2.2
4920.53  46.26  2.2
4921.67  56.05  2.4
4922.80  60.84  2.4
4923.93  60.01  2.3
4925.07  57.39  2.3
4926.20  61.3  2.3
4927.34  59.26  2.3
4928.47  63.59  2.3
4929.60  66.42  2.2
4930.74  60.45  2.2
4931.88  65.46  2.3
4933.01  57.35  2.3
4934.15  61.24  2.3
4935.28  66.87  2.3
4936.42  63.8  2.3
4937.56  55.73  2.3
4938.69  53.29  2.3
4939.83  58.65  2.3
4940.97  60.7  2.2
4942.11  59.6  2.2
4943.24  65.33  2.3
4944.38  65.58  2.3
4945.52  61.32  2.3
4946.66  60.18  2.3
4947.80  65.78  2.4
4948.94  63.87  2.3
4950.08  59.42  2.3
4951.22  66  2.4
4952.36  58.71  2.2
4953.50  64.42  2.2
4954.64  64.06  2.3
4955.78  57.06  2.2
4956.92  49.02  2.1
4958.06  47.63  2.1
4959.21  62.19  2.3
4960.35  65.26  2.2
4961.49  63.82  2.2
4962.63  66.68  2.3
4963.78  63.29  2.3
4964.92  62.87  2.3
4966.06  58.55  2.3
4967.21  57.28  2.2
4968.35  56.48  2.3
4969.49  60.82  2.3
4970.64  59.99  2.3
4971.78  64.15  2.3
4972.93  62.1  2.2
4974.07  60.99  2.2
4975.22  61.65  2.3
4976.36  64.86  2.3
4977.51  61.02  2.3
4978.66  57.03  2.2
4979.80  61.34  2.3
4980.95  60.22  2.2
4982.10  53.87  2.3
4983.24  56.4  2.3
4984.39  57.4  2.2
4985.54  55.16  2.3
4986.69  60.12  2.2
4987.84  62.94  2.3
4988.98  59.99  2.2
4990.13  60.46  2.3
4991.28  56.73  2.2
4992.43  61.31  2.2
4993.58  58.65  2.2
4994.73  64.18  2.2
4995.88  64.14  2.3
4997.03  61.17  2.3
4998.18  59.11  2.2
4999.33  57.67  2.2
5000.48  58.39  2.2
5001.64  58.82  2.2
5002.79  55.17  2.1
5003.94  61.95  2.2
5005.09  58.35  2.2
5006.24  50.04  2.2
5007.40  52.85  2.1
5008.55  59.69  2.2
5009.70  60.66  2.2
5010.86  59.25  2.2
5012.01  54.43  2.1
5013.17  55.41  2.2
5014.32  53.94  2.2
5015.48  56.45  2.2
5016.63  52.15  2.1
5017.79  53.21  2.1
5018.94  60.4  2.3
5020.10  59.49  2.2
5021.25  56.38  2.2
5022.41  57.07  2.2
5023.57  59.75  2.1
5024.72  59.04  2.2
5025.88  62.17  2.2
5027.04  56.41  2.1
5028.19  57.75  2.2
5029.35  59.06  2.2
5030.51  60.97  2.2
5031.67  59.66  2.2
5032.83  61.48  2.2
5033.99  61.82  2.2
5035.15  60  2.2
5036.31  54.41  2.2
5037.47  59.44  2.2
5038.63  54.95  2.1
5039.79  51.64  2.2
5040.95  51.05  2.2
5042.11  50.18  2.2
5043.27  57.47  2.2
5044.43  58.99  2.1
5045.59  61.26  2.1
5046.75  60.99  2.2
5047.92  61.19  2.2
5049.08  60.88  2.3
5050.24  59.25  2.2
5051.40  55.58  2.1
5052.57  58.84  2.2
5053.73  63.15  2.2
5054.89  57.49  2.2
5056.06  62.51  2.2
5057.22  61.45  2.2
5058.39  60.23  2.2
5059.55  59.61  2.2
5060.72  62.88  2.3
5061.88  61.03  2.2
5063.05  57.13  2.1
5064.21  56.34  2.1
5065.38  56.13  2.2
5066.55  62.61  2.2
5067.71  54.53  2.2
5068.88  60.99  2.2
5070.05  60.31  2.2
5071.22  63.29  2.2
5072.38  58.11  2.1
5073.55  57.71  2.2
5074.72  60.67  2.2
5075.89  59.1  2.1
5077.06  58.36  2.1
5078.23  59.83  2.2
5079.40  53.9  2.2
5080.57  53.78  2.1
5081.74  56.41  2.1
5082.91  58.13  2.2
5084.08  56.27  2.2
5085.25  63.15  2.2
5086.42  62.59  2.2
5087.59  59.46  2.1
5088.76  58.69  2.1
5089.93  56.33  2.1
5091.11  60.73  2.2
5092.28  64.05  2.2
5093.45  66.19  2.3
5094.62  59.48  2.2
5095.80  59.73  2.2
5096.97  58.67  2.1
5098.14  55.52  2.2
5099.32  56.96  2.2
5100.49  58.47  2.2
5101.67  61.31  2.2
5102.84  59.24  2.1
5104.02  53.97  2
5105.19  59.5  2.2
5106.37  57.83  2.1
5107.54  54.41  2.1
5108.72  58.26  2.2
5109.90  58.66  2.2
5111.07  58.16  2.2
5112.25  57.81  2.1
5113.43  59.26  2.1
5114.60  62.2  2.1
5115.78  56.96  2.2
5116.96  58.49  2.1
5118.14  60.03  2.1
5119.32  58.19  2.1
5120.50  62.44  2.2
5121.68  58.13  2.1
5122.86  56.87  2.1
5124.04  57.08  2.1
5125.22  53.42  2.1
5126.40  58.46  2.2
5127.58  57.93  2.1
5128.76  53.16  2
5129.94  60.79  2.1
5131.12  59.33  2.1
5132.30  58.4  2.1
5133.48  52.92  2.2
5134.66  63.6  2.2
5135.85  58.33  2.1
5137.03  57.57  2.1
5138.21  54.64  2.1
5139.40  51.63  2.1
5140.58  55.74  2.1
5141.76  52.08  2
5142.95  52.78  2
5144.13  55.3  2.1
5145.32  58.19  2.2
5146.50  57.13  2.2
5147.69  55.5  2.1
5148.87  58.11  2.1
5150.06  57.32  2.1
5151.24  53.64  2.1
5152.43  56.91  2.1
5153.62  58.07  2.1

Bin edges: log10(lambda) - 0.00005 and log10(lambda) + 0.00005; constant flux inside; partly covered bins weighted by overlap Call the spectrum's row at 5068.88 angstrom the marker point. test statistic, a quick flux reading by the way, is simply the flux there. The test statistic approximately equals 60.99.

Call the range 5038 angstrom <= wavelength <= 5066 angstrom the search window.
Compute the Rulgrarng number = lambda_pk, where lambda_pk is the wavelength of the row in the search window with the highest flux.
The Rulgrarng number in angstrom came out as 5053.73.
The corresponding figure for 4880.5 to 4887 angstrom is 4883.29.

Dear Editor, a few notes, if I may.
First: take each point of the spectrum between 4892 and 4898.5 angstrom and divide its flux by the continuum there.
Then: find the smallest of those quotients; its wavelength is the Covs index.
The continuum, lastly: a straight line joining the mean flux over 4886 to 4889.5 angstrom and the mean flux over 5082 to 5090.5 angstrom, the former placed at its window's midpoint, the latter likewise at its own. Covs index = 4892.29 angstrom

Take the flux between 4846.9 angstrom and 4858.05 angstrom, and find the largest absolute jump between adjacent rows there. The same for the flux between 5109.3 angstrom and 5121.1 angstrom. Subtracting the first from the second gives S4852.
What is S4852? 0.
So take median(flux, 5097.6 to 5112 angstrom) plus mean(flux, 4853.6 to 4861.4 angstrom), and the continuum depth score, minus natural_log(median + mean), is -4.721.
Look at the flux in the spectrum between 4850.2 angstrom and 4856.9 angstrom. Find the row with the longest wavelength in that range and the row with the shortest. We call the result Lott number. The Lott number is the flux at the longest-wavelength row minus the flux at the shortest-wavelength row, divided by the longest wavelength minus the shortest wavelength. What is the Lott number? -0.1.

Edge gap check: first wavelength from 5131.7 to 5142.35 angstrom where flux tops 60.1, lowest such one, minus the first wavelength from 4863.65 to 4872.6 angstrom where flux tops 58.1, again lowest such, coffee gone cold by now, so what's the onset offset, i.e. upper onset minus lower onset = 269.3 angstrom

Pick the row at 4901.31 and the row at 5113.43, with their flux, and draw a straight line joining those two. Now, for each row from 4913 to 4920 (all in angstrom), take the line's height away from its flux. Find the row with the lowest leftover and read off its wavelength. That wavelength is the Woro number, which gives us 4919.40 angstrom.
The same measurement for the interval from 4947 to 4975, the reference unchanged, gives 4958.06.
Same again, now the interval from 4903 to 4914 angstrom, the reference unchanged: 4910.35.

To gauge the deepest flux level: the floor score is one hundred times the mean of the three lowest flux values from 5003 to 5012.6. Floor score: 5244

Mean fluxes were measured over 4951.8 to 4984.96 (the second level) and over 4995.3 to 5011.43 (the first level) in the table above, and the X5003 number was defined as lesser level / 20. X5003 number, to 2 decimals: 2.92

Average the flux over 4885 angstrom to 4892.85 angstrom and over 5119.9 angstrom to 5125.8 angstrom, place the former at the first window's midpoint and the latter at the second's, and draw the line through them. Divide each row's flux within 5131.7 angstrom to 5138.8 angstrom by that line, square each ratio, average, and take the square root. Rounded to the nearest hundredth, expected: 1.00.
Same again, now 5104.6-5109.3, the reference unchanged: 1.00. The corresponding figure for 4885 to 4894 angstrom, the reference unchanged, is 1.03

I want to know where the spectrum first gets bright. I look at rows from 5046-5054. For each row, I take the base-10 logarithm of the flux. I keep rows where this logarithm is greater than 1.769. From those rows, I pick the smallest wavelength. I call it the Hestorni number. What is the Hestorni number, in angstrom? 5046.75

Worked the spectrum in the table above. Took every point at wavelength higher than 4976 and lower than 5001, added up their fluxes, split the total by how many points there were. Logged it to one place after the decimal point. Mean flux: 59.6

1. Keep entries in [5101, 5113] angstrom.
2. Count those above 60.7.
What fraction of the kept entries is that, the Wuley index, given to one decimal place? 0.1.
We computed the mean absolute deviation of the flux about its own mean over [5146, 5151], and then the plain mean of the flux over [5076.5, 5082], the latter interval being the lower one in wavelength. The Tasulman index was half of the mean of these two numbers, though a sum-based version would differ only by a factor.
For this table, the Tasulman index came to 14.3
